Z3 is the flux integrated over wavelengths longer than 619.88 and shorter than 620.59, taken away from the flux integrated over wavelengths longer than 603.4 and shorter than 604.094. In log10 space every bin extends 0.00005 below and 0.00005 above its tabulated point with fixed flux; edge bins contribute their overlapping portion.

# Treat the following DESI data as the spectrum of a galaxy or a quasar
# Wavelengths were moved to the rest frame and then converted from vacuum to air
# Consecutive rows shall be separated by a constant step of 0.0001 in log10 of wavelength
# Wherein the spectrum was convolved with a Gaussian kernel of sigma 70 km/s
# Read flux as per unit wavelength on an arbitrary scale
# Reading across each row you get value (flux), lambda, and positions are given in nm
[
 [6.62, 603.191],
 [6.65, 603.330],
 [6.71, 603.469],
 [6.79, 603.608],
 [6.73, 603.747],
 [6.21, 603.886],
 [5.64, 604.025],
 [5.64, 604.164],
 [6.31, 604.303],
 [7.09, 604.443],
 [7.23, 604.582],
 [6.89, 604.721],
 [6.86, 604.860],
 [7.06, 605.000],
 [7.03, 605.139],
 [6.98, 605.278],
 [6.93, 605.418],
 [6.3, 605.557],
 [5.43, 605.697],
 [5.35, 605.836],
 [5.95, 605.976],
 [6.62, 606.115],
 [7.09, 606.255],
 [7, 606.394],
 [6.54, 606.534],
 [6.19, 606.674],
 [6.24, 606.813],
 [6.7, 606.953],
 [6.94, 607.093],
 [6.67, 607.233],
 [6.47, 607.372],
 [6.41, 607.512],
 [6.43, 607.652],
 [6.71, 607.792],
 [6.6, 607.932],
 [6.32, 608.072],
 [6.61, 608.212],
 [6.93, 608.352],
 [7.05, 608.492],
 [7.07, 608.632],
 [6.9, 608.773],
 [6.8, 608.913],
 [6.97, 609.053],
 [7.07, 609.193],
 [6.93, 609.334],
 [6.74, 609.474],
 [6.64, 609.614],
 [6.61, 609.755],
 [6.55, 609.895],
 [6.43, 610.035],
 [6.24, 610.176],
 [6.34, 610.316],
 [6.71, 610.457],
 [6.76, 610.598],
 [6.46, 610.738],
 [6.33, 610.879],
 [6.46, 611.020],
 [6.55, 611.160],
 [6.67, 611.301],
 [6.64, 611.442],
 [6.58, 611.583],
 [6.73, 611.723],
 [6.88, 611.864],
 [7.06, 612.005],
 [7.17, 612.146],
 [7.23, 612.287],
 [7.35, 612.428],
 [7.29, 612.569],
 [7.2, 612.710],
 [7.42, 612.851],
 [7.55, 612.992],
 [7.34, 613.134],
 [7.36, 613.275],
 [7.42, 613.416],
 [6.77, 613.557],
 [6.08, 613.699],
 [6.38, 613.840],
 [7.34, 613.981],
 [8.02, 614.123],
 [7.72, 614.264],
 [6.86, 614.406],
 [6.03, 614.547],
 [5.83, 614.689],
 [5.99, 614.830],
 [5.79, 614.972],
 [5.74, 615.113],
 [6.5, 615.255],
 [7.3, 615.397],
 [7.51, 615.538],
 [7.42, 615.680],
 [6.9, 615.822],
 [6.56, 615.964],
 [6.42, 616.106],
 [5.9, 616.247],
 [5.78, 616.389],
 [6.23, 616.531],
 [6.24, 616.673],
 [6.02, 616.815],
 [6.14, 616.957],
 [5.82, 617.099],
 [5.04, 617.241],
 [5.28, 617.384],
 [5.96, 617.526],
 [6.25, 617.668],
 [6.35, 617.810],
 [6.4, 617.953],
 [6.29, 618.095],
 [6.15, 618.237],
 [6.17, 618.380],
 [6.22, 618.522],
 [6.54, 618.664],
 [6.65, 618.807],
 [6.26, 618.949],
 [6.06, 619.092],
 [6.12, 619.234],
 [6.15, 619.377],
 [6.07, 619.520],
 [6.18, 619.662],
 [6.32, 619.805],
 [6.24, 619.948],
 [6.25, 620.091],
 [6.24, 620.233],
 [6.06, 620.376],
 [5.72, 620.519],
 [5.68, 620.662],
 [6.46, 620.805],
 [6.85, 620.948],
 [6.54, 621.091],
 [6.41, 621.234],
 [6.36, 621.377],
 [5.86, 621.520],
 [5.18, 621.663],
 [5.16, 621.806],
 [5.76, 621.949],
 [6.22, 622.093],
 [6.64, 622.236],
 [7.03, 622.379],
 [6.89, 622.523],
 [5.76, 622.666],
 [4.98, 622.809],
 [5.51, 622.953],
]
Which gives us 0.1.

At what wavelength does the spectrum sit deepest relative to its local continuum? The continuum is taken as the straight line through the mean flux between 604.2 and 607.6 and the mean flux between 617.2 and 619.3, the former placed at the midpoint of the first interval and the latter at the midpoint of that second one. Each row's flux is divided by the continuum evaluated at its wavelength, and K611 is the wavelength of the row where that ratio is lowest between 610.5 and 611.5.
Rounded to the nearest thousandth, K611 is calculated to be 610.879 nm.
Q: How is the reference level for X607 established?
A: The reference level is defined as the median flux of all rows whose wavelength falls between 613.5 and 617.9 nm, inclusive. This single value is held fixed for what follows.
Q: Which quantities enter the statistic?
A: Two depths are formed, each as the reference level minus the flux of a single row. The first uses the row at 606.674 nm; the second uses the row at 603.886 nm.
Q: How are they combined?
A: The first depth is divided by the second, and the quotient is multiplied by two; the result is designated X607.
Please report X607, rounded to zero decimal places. 3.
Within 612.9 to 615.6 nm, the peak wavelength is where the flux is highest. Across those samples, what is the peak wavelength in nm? 614.123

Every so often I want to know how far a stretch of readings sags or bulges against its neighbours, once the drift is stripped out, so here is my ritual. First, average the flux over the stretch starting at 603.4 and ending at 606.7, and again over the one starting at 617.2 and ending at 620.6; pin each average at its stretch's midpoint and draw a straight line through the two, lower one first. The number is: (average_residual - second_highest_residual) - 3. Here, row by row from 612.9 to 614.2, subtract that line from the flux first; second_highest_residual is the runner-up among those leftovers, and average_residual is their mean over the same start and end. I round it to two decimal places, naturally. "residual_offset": -3.39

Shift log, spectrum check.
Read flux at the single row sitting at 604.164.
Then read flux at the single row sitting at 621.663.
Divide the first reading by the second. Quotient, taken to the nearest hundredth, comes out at 1.09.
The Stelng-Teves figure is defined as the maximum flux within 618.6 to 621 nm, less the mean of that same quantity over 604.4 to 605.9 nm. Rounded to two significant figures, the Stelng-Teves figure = 0.20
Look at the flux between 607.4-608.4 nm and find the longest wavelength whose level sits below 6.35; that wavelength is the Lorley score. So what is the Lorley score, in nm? 608.072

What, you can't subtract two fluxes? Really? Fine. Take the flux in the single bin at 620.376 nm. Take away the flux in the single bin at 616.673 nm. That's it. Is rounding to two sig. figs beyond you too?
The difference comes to -0.18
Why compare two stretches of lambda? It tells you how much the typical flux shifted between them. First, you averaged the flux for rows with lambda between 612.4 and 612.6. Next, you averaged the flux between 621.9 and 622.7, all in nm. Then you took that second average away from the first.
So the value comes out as 0.9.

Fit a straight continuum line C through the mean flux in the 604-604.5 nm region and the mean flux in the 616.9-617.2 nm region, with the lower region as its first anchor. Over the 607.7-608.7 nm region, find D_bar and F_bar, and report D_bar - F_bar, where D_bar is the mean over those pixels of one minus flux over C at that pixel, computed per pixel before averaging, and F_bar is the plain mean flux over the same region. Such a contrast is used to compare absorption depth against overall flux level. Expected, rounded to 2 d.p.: -6.86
